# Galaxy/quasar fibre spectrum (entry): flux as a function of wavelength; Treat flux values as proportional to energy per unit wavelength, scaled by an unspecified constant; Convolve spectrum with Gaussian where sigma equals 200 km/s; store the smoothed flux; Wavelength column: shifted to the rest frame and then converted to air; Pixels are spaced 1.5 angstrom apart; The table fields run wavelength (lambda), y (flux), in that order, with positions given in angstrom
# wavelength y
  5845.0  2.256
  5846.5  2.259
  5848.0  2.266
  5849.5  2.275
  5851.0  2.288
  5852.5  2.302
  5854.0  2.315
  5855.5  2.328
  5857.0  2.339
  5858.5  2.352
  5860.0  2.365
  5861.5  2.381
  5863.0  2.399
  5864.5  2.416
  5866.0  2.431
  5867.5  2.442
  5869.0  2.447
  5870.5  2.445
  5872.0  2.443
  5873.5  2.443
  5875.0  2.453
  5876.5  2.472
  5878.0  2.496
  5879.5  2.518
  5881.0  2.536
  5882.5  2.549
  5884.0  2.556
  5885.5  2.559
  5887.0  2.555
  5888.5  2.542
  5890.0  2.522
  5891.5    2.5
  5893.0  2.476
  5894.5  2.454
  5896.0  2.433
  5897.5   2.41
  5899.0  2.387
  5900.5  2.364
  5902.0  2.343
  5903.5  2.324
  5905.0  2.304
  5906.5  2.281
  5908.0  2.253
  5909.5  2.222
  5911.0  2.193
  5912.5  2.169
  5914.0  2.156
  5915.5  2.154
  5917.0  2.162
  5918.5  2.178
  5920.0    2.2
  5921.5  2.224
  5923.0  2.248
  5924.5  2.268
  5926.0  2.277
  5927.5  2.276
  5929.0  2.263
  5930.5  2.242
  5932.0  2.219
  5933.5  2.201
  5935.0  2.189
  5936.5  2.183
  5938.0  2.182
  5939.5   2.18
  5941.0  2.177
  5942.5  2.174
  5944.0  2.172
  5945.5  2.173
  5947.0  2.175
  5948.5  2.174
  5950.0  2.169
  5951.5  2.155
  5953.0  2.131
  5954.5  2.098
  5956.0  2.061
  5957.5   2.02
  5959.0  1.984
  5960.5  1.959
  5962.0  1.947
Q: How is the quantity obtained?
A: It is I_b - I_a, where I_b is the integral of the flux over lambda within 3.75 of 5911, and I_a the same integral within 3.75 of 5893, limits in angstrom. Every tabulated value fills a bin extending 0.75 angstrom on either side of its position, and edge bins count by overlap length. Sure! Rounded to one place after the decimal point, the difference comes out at -2.1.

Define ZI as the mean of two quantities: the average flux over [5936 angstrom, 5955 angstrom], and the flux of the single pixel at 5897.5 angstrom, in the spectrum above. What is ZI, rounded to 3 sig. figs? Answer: 2.29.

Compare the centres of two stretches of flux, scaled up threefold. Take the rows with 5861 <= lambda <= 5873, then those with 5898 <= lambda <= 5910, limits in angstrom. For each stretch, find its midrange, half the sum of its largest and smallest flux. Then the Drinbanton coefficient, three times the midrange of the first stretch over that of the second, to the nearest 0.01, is 3.14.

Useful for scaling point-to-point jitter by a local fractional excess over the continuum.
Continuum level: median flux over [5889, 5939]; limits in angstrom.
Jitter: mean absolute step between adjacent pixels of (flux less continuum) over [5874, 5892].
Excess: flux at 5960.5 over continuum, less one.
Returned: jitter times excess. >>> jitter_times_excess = -0.0020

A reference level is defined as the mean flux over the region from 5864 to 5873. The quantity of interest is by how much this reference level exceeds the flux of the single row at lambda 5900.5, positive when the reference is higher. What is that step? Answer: 0.07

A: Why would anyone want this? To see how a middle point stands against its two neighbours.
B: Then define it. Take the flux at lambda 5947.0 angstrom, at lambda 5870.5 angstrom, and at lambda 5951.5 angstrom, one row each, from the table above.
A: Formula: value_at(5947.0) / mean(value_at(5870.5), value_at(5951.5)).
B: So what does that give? 0.95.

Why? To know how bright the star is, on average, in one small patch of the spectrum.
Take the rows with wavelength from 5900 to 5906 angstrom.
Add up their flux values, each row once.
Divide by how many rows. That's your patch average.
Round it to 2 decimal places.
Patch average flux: 2.33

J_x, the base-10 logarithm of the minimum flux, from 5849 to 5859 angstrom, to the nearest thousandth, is 0.357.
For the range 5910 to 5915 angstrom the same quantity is 0.334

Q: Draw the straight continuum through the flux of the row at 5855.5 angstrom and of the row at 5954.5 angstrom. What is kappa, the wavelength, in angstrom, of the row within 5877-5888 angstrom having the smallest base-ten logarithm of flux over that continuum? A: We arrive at 5878.0 angstrom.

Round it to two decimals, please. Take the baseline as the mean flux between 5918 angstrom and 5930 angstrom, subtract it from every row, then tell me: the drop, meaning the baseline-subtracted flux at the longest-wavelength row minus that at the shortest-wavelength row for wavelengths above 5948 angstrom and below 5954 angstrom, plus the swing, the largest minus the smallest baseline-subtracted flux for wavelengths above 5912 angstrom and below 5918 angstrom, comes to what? -0.03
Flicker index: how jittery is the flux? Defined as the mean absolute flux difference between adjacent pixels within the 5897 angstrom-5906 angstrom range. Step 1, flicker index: 0.021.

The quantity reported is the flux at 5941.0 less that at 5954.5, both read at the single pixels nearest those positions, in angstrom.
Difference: 0.1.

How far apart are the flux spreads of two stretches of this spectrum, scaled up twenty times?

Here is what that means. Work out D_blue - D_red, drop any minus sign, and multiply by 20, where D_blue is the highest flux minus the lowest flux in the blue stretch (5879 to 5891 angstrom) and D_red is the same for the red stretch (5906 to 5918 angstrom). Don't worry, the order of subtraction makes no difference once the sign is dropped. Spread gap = 1.7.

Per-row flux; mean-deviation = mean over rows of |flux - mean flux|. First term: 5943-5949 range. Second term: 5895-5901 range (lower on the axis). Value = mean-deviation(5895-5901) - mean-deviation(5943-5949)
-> 0.0220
